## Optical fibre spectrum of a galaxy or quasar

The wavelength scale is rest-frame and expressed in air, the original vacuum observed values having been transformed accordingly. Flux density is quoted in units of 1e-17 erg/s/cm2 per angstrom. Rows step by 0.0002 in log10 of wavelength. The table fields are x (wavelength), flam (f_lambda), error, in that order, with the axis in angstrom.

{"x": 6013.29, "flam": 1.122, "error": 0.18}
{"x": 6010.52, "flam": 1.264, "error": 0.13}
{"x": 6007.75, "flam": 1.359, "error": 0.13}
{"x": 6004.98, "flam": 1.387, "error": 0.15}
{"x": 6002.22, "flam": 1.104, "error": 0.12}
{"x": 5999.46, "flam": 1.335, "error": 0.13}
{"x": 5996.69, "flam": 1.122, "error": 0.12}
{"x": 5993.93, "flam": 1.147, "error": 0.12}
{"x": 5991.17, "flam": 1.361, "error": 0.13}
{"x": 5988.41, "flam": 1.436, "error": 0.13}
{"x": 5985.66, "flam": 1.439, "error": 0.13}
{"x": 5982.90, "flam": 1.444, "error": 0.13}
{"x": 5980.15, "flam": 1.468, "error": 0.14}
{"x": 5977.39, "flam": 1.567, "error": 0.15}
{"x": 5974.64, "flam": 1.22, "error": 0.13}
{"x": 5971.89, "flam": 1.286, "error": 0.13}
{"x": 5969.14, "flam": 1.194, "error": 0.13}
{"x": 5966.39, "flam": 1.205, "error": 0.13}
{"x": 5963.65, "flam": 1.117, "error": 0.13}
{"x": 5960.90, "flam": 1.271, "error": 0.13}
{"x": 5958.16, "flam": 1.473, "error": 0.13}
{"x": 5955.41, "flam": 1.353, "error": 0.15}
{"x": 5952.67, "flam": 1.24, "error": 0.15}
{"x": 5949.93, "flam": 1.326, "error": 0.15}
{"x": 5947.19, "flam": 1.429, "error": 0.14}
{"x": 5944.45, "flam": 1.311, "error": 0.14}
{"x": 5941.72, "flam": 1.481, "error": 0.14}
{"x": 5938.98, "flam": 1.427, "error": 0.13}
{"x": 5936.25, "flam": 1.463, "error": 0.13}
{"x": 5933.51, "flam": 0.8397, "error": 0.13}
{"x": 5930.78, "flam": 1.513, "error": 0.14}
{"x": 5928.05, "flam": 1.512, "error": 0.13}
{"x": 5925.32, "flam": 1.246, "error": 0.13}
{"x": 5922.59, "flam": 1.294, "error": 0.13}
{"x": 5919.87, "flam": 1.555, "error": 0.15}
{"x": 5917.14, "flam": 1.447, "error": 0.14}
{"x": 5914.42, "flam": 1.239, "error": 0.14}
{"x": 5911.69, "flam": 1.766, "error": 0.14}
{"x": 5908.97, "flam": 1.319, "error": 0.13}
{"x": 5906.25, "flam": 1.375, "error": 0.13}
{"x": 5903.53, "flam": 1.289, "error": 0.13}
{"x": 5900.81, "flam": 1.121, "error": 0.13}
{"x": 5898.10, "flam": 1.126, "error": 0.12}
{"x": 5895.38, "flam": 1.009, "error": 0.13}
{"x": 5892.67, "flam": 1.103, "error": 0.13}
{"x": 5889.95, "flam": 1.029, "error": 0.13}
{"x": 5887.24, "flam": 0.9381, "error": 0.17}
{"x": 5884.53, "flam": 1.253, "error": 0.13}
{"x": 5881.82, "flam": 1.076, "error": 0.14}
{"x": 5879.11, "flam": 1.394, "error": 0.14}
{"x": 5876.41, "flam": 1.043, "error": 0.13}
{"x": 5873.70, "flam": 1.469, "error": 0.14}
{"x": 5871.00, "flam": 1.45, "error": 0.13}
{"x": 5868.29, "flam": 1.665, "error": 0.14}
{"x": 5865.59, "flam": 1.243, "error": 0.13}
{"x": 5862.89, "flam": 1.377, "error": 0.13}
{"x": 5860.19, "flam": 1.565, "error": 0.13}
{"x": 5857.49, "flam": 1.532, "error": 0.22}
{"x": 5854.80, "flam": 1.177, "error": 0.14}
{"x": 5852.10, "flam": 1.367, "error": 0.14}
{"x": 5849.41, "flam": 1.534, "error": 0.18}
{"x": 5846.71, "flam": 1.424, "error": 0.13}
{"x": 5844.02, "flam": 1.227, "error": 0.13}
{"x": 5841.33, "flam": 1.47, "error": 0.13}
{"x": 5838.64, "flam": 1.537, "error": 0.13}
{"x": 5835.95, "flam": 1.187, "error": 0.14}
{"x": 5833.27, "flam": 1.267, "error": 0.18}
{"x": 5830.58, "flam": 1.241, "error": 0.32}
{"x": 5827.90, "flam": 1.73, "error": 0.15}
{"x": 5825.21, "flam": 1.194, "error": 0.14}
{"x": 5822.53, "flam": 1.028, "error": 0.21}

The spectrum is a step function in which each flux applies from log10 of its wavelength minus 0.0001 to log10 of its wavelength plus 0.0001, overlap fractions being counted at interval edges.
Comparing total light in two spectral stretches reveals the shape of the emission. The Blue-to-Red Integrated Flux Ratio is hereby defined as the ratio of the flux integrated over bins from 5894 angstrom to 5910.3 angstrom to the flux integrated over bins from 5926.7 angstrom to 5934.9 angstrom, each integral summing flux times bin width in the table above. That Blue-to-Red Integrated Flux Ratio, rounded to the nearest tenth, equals 1.9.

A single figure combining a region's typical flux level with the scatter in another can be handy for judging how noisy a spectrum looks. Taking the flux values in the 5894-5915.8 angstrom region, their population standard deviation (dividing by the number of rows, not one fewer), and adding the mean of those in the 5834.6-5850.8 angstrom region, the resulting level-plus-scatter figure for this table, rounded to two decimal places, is 1.61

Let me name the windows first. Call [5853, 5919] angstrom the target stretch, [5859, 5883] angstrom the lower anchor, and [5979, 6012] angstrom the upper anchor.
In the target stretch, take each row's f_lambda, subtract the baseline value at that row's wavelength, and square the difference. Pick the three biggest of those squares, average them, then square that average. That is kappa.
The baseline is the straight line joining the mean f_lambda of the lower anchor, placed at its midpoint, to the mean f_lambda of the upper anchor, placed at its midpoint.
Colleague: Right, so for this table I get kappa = 0.025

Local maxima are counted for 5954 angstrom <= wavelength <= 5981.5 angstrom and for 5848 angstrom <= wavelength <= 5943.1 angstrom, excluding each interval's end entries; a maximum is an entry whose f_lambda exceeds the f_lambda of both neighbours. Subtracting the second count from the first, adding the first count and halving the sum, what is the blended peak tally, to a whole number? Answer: -2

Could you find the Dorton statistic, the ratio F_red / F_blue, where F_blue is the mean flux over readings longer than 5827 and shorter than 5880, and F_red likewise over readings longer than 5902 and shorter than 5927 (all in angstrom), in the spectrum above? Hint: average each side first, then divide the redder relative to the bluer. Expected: 1.00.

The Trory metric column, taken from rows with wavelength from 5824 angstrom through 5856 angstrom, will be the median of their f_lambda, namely 1.32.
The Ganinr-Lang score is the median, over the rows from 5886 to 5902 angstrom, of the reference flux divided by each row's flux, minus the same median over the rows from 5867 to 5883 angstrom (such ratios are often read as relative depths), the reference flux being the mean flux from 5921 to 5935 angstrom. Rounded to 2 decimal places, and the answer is 0.30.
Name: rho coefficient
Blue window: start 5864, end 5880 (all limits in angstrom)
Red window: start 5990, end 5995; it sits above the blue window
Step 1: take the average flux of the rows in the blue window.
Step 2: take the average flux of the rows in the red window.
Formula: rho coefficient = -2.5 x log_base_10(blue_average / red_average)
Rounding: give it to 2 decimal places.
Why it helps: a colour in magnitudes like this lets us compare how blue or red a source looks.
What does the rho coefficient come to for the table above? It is -0.10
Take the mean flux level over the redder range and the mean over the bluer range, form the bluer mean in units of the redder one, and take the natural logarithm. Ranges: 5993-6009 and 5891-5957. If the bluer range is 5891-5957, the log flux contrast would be 0.06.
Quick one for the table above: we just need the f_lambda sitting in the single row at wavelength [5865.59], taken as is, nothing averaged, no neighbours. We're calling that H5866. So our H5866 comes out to 1.243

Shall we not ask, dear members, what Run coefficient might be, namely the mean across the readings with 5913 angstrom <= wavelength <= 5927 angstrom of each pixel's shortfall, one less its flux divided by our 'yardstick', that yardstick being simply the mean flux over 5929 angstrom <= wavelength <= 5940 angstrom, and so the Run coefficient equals -0.035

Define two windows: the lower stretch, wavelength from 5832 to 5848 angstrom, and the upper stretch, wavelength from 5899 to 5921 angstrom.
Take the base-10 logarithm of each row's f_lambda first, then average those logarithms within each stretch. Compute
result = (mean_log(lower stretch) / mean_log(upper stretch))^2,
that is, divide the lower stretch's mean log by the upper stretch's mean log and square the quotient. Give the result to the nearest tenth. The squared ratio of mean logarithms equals 0.9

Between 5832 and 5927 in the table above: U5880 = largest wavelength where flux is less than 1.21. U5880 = 5900.81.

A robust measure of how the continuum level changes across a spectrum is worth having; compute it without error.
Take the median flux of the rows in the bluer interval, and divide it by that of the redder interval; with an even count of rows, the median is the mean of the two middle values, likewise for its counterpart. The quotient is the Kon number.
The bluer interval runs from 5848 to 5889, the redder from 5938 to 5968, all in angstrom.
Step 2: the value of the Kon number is 1.04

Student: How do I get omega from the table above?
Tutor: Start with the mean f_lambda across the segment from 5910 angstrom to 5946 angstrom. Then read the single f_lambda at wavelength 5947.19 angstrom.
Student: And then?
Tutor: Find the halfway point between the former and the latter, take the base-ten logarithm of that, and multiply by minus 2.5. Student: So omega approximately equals -0.37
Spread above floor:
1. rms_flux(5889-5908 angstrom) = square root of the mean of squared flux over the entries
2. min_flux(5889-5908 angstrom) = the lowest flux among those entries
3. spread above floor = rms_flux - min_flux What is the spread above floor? 0.15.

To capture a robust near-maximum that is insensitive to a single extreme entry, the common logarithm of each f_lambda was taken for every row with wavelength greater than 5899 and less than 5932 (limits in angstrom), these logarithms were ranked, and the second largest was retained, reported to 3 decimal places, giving 0.192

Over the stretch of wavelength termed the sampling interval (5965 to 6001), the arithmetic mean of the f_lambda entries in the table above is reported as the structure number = 1.32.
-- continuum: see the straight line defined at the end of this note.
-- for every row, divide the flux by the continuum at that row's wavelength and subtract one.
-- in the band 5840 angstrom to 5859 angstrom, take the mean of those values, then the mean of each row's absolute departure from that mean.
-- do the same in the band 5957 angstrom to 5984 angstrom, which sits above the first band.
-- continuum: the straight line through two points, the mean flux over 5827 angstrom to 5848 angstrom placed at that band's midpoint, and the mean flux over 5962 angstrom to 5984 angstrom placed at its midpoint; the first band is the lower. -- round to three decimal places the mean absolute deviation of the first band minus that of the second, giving -0.018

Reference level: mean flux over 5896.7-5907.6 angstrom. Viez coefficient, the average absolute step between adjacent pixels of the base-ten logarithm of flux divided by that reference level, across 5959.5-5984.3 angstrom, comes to 0.037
